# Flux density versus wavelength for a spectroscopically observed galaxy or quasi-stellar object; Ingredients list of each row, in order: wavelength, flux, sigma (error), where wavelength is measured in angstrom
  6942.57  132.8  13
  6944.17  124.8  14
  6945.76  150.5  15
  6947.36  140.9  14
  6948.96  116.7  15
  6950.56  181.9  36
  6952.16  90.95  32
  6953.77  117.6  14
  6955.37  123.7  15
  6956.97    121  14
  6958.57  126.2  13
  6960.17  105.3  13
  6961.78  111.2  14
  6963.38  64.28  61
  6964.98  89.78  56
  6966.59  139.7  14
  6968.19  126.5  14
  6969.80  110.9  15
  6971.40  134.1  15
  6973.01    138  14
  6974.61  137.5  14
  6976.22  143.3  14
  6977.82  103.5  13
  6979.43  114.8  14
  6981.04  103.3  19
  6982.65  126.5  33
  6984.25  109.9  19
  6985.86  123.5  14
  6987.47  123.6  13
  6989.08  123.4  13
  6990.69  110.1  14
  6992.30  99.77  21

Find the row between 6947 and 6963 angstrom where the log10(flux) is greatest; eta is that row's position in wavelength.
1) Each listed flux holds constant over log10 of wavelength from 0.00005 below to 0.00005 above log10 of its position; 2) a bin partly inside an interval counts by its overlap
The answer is 6950.56 angstrom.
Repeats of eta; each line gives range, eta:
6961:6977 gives 6976.22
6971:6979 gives 6976.22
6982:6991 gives 6982.65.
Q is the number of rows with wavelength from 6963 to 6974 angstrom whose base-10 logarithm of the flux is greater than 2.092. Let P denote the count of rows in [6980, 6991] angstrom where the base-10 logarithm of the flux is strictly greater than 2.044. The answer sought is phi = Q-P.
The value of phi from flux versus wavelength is 0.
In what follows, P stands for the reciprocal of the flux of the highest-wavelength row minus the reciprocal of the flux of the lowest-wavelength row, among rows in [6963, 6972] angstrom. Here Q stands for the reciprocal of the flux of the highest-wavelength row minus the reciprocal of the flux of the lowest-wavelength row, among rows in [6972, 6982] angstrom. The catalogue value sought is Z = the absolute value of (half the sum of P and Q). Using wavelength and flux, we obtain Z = 0.0028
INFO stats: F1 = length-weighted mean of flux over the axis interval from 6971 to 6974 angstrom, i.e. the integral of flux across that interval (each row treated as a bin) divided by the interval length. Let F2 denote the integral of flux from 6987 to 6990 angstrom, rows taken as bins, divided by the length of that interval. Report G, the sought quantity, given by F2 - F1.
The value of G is -14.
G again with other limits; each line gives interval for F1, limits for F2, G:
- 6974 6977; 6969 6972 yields -18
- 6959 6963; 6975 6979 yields 19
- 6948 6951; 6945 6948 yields 1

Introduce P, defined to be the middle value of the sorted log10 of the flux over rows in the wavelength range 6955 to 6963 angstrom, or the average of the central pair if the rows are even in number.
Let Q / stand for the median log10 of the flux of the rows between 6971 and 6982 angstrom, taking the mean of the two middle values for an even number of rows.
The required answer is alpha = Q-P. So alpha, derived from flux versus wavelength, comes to 0.045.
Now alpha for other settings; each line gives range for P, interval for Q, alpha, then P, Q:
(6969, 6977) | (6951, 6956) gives -0.068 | 2.14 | 2.07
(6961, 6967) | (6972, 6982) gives 0.099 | 2.00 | 2.10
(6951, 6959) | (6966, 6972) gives 0.032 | 2.08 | 2.11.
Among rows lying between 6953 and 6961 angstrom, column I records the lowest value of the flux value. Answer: 105.3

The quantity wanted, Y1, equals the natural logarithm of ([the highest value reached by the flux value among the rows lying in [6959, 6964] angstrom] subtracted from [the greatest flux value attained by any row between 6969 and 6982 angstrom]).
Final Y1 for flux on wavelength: 3.5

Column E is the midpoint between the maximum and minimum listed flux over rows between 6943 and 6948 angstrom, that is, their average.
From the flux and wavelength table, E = 138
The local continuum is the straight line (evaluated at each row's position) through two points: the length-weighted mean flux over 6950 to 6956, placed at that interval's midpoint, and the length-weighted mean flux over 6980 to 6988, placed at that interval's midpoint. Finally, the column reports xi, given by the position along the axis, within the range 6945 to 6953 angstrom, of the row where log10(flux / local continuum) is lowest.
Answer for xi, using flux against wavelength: 6952.16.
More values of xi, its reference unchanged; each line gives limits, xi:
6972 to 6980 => 6977.82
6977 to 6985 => 6977.82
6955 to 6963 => 6960.17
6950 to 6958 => 6952.16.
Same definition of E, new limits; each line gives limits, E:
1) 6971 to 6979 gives 123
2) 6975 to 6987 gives 123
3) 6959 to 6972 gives 102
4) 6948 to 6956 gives 136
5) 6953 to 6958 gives 121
